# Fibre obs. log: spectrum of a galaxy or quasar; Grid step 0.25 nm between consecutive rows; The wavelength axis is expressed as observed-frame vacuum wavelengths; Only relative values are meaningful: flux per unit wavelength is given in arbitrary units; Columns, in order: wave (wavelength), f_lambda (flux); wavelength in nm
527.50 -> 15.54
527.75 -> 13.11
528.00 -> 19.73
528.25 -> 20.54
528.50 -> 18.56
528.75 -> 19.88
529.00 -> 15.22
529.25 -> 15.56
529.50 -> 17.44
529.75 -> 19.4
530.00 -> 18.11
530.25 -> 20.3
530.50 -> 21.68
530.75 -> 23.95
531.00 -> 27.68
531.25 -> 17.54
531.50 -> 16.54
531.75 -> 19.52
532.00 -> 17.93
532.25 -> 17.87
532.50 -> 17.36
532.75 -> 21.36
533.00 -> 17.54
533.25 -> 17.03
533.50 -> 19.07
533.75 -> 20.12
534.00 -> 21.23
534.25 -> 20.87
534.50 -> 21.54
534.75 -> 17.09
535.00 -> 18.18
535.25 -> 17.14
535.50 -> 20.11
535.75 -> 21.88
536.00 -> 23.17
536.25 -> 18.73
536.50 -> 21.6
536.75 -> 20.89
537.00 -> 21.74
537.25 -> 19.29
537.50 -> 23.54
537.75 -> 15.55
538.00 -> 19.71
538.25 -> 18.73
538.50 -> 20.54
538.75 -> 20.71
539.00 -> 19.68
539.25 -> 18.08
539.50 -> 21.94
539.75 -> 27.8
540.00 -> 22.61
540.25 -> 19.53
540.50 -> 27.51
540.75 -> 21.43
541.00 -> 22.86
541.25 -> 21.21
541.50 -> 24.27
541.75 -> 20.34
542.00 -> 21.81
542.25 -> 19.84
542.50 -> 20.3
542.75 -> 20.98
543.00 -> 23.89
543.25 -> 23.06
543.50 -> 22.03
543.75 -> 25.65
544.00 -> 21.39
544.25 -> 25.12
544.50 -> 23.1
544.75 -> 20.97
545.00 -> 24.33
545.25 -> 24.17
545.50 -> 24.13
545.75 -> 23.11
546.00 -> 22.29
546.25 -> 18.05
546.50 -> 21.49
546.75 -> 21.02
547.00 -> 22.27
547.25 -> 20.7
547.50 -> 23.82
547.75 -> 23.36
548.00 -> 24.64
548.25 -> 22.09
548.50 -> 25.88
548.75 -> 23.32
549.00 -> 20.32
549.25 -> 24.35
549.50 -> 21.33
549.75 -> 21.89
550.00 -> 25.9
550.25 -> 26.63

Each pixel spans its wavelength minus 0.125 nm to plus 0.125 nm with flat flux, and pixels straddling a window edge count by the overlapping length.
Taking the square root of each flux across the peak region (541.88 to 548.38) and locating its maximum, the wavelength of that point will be 543.75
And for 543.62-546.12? 543.75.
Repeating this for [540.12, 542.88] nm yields 540.50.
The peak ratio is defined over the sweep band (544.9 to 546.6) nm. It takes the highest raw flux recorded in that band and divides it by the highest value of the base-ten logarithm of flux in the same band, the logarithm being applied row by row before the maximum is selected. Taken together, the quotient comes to 17.6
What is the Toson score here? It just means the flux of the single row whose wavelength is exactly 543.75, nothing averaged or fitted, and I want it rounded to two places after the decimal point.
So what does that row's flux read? 25.65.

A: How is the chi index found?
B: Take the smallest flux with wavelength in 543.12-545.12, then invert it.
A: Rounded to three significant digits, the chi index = 0.0477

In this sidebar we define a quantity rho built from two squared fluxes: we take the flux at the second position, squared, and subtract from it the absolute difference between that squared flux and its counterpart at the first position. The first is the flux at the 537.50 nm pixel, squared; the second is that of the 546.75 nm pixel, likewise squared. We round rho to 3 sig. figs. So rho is 330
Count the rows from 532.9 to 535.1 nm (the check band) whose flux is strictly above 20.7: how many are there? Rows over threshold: 3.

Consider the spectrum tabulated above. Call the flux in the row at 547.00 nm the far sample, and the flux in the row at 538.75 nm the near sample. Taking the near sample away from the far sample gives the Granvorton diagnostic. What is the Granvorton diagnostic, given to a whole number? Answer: 2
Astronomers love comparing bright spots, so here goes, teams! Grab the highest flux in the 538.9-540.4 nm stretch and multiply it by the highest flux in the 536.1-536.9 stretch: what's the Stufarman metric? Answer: 600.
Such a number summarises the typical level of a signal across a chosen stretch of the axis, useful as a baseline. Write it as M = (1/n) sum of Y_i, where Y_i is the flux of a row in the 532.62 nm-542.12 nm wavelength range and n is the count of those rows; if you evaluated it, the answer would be 20.7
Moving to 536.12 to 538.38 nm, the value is 20.0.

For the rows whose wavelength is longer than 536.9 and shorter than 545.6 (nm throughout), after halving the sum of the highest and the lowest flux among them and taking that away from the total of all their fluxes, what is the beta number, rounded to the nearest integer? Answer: 746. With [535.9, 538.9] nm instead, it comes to 225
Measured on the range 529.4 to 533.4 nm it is 289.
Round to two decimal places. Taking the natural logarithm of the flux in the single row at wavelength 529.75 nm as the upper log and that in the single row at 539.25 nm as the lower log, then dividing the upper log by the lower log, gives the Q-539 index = 1.02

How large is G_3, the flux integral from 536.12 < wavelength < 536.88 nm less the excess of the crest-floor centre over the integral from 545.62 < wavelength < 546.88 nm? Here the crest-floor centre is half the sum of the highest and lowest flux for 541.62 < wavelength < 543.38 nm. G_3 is 20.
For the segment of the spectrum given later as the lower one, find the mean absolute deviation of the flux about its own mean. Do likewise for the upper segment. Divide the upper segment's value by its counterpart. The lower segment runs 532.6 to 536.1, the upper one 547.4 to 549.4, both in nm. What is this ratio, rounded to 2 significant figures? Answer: 0.68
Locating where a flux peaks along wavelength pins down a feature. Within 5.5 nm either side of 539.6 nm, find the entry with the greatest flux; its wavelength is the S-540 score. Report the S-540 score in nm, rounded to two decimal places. 539.75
